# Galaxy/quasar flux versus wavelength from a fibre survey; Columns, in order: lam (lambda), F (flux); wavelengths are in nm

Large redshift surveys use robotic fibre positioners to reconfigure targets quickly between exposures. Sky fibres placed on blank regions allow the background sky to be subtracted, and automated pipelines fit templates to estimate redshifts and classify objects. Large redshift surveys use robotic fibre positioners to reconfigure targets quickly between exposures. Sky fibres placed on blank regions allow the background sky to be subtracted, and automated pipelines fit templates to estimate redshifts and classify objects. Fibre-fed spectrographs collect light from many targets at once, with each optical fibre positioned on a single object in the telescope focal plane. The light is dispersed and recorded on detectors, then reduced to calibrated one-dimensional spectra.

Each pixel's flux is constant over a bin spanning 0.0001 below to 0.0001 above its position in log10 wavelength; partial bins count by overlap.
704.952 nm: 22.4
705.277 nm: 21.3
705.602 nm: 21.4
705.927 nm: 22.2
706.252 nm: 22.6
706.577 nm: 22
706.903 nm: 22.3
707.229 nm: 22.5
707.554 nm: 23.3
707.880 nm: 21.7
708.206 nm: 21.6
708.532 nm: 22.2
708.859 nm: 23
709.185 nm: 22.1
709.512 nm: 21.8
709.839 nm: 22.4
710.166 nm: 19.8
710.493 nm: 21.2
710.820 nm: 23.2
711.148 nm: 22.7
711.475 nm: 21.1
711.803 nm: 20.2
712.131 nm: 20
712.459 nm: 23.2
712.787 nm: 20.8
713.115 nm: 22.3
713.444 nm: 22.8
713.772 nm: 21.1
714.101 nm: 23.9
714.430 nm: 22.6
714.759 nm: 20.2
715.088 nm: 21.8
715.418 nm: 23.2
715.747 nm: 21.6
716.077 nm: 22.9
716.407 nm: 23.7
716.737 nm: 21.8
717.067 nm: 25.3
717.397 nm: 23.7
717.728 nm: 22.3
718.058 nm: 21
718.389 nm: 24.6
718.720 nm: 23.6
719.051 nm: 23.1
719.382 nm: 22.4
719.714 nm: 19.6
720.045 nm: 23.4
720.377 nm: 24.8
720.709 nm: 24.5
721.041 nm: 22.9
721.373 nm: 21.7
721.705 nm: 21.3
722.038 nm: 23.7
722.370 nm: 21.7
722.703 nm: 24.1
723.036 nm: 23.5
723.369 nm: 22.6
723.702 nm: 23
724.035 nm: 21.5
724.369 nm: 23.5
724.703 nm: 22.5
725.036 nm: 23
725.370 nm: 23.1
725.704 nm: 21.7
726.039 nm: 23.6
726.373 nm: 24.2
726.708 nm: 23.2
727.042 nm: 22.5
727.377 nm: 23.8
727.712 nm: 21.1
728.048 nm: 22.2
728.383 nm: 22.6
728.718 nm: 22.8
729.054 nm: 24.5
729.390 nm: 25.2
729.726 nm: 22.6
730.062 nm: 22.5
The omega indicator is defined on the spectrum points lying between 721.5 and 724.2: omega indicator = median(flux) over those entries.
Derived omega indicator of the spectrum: 22.8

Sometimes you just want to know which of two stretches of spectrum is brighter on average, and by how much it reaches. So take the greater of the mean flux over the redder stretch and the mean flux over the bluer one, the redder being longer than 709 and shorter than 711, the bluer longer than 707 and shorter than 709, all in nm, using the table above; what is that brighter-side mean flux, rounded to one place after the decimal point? 22.4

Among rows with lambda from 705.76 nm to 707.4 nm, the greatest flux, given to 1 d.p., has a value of 22.6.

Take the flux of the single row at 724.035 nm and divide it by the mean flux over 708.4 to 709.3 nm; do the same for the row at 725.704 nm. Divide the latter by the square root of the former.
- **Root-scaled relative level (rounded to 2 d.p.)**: 0.99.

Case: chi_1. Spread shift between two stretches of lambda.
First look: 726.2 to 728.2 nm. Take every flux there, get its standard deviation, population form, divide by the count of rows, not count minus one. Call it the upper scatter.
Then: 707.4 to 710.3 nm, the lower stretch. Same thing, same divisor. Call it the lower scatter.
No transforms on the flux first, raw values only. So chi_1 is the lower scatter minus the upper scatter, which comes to -0.09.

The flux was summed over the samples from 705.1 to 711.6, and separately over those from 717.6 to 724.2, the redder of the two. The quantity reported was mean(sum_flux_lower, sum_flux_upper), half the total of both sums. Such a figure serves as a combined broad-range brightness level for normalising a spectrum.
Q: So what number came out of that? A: 448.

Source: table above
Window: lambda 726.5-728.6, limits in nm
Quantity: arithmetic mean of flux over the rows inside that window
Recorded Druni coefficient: 22.6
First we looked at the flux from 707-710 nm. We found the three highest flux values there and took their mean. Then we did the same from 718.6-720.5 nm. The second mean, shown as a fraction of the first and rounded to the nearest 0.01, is 1.04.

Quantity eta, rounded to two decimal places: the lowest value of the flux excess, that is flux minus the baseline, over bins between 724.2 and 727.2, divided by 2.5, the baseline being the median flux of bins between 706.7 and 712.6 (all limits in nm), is -0.18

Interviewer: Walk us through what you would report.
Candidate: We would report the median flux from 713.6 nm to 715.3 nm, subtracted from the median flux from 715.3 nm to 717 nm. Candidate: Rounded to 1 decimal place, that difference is 1.1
